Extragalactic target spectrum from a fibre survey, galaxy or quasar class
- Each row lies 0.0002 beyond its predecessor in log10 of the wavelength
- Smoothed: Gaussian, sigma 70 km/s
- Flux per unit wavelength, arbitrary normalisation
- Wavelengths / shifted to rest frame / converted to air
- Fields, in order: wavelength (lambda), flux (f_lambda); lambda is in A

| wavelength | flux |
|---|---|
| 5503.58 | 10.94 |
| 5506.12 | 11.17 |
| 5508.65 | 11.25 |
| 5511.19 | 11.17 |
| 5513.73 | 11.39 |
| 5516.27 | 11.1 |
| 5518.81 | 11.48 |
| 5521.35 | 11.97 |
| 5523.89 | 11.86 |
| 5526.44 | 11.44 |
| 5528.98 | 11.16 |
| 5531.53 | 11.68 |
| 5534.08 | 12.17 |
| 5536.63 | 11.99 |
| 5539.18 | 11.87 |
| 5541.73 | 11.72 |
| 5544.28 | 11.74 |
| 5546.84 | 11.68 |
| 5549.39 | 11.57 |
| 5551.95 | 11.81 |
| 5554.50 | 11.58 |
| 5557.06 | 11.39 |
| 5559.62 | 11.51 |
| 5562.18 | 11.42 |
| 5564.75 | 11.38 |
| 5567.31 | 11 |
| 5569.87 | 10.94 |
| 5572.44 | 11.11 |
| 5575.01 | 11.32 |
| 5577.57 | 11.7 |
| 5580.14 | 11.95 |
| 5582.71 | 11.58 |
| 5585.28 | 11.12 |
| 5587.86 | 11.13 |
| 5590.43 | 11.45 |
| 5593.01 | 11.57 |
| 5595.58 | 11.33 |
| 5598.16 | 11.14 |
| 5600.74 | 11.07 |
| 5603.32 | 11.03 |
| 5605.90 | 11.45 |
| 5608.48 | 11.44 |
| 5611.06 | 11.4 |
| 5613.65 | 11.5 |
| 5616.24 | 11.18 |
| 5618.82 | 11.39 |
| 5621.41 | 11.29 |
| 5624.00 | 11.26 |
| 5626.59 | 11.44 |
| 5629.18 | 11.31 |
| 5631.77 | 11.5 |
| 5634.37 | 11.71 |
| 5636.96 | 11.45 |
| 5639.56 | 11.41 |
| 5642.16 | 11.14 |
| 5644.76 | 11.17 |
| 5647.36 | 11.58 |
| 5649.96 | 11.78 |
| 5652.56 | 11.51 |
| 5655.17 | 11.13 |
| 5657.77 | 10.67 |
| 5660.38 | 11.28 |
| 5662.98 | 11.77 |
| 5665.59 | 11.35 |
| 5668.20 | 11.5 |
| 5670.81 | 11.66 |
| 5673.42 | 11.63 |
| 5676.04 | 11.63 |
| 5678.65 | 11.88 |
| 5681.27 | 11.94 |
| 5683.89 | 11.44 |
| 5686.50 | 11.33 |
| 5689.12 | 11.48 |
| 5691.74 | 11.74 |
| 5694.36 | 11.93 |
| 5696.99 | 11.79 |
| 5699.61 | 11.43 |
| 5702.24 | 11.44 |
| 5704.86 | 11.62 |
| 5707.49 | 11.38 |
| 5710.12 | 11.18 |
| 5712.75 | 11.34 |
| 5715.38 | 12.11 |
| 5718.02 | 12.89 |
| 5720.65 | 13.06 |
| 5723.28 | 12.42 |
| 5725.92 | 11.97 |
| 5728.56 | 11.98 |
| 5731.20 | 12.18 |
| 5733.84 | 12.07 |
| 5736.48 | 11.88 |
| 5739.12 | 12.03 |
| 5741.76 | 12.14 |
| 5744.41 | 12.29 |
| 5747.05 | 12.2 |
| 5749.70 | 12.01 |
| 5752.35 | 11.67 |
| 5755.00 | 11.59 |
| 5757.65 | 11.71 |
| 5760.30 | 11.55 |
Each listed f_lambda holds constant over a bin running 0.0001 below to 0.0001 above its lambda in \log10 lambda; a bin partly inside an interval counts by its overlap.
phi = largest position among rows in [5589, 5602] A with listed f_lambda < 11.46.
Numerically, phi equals 5600.74 A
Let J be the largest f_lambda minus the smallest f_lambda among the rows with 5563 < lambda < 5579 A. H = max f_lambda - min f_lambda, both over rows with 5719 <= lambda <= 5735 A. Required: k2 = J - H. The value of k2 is -0.33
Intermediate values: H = 1.09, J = 0.76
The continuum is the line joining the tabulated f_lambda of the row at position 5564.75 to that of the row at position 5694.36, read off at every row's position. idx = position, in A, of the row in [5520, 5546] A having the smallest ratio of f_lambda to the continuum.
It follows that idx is 5528.98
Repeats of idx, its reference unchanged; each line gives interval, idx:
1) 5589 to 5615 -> 5603.32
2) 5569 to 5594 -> 5569.87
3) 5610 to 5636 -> 5616.24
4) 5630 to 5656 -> 5655.17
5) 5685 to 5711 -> 5710.12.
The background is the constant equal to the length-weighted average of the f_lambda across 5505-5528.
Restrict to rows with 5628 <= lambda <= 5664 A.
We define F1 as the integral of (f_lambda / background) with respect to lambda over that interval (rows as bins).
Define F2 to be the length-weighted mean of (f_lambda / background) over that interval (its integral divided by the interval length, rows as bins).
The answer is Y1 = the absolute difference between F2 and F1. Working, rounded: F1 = 35.9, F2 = 0.996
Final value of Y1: 34.9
